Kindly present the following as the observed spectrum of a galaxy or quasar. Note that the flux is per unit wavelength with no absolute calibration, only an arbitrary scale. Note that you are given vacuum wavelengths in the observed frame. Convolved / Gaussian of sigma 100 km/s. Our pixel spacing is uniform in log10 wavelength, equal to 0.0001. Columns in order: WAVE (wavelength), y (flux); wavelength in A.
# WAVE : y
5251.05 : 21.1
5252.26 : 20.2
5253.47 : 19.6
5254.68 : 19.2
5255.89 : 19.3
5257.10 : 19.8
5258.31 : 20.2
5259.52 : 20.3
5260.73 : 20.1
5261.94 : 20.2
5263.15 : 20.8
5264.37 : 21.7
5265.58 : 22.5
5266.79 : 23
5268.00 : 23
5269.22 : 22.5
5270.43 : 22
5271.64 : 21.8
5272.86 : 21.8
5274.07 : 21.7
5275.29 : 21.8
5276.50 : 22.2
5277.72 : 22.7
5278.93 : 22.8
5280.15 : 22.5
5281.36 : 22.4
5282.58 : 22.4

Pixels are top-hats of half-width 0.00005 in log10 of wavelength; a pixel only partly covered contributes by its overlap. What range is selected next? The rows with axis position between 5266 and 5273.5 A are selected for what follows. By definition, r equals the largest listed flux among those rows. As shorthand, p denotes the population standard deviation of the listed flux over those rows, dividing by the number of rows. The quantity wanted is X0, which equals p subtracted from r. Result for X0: 22.5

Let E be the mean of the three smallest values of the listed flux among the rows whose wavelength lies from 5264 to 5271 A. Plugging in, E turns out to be 22.1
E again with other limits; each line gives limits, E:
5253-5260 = 19.4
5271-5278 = 21.8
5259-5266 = 20.2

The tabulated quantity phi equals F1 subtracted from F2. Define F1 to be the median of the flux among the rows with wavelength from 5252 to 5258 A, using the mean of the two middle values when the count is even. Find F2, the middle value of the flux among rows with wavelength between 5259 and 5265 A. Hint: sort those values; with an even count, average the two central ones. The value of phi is 1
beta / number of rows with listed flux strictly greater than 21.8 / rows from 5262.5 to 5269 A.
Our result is 3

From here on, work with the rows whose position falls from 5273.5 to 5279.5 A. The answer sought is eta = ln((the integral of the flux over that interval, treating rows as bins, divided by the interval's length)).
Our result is 3.10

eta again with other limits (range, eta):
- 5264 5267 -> 3.11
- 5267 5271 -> 3.12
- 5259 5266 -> 3.04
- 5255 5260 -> 2.99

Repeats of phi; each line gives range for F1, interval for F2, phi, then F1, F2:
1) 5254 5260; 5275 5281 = 3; 19.8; 22.5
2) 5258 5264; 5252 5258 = -1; 20.2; 19.6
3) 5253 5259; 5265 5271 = 3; 19.6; 22.5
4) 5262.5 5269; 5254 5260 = -3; 22.5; 19.8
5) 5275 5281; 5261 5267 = -1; 22.5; 21.7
